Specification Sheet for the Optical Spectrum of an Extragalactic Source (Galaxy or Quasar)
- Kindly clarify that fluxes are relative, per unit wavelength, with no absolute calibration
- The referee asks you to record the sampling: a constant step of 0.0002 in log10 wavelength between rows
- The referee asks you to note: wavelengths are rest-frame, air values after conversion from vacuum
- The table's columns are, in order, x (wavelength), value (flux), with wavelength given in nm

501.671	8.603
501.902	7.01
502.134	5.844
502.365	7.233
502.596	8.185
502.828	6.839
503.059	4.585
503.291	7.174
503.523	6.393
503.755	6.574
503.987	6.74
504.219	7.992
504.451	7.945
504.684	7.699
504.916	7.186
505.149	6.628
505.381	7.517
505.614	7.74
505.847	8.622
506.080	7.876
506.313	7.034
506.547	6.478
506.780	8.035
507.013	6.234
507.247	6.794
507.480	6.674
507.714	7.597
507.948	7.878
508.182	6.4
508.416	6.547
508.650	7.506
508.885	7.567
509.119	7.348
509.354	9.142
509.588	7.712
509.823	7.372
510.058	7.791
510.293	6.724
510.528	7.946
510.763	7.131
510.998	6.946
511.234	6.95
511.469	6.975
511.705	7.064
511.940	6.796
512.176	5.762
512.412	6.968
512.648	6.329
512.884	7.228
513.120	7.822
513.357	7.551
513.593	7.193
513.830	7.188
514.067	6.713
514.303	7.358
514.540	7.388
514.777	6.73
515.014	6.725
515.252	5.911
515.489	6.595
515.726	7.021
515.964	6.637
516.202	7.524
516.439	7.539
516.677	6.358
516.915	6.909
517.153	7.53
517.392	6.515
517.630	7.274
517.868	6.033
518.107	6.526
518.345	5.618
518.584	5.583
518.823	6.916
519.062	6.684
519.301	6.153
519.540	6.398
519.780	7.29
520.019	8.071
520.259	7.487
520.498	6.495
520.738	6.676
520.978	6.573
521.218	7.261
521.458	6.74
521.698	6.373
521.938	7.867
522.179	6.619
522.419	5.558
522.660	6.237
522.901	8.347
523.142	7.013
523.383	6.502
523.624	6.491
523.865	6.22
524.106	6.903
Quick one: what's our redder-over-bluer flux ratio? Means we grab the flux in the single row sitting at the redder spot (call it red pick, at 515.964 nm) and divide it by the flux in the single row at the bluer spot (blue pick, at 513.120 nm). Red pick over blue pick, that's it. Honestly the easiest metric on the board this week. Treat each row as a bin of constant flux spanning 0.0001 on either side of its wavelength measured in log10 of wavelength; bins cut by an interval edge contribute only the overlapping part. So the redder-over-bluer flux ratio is 0.85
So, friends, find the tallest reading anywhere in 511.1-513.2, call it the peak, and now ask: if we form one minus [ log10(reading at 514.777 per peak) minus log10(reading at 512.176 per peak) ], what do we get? 0.93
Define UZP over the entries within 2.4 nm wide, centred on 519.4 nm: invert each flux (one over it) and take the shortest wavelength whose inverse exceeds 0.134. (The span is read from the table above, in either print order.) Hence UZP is 518.345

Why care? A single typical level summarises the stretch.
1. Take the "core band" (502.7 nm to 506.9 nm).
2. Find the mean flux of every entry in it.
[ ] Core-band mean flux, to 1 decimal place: 7.2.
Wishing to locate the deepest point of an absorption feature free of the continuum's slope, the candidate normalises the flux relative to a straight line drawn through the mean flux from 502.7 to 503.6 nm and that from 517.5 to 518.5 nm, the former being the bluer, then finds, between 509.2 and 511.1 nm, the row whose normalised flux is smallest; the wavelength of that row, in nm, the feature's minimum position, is 510.293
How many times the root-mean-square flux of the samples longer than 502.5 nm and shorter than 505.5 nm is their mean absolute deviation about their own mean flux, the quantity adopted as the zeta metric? 0.097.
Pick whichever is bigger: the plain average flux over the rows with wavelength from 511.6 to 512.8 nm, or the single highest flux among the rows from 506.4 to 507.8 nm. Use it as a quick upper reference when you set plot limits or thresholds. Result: 8.0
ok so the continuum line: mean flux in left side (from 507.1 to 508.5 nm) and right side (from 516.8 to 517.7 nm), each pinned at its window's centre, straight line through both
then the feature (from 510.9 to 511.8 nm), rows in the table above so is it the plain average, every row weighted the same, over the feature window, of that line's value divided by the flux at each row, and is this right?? 1.00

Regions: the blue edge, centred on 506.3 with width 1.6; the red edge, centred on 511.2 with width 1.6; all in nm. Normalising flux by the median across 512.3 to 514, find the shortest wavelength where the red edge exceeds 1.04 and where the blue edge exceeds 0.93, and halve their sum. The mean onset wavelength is 508.07 nm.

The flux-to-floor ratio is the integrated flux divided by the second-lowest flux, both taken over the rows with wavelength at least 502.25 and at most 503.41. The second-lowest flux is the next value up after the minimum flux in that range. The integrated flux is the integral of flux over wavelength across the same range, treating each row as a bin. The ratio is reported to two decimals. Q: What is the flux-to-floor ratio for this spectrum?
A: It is 1.15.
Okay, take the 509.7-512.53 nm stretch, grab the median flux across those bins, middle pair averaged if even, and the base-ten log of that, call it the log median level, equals 0.84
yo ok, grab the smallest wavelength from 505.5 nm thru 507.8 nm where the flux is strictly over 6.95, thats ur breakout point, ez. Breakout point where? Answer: 505.614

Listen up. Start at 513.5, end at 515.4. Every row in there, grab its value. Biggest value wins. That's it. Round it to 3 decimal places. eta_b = 7.388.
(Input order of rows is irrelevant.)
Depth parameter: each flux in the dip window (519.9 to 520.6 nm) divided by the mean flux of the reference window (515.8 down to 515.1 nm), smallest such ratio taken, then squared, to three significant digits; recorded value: 1.00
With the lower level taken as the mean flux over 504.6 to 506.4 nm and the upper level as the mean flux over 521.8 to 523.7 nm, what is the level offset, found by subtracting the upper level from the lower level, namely 0.71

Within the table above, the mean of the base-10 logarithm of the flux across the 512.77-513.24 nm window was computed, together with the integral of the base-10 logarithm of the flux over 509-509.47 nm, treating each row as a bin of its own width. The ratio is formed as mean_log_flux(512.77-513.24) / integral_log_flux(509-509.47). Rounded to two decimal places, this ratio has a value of 2.04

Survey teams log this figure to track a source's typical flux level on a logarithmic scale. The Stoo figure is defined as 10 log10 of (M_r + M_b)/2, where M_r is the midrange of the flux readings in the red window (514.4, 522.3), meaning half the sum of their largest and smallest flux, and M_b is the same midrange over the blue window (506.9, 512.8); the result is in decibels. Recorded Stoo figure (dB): 8.54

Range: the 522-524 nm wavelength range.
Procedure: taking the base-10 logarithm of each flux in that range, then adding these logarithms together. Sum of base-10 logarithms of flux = 7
